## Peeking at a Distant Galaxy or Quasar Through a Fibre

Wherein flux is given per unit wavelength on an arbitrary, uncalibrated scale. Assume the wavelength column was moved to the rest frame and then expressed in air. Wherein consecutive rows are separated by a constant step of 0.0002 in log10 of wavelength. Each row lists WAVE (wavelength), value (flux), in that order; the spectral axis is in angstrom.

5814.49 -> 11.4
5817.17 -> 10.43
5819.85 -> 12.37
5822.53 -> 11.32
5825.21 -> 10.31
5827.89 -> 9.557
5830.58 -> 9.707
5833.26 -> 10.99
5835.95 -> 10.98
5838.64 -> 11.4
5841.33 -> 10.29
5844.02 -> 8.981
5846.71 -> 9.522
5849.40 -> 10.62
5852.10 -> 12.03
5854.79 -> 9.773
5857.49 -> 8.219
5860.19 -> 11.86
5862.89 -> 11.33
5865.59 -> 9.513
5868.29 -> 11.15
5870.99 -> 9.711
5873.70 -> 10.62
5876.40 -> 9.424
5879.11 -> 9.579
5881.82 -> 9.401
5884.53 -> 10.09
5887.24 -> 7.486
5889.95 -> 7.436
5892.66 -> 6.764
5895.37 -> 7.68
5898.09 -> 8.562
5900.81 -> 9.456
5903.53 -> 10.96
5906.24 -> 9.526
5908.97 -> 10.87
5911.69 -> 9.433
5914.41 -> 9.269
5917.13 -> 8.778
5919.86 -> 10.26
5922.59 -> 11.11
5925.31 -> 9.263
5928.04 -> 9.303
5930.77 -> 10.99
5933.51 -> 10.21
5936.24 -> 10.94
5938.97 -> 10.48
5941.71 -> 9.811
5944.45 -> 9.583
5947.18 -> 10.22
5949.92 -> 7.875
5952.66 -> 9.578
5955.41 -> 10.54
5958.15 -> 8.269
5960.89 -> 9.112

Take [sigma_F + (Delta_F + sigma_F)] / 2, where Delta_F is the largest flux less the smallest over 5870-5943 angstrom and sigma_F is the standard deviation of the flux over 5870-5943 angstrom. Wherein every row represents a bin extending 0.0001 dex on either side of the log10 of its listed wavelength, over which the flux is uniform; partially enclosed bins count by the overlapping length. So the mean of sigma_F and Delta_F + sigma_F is 3.3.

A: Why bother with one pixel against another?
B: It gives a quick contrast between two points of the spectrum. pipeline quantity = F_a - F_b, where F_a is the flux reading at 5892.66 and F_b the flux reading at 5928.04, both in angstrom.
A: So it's -2.5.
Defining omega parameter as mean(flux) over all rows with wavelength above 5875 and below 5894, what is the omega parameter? 8.6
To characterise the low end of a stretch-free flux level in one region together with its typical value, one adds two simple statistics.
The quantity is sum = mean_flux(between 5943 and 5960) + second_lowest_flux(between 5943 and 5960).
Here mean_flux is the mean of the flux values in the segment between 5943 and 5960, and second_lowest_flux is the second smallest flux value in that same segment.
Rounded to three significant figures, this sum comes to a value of 17.6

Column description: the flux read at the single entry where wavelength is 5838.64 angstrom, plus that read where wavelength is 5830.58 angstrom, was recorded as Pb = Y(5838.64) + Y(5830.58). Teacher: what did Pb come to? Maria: 21.1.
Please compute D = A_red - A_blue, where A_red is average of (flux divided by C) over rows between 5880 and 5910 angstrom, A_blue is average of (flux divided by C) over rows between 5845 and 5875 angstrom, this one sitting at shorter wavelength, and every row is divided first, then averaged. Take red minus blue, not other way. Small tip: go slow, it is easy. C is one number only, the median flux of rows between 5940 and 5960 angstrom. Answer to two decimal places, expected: -0.15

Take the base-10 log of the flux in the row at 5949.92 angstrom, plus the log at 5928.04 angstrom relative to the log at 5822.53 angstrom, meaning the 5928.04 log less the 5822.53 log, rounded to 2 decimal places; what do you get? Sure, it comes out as 0.81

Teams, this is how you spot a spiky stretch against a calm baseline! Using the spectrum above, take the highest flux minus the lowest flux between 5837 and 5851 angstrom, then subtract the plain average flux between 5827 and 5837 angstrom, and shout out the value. -7.9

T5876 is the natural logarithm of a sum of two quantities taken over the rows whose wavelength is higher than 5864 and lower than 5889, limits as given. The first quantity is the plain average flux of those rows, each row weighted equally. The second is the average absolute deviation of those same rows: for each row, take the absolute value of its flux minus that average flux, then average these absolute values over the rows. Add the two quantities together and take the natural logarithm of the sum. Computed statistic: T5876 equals 2.33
